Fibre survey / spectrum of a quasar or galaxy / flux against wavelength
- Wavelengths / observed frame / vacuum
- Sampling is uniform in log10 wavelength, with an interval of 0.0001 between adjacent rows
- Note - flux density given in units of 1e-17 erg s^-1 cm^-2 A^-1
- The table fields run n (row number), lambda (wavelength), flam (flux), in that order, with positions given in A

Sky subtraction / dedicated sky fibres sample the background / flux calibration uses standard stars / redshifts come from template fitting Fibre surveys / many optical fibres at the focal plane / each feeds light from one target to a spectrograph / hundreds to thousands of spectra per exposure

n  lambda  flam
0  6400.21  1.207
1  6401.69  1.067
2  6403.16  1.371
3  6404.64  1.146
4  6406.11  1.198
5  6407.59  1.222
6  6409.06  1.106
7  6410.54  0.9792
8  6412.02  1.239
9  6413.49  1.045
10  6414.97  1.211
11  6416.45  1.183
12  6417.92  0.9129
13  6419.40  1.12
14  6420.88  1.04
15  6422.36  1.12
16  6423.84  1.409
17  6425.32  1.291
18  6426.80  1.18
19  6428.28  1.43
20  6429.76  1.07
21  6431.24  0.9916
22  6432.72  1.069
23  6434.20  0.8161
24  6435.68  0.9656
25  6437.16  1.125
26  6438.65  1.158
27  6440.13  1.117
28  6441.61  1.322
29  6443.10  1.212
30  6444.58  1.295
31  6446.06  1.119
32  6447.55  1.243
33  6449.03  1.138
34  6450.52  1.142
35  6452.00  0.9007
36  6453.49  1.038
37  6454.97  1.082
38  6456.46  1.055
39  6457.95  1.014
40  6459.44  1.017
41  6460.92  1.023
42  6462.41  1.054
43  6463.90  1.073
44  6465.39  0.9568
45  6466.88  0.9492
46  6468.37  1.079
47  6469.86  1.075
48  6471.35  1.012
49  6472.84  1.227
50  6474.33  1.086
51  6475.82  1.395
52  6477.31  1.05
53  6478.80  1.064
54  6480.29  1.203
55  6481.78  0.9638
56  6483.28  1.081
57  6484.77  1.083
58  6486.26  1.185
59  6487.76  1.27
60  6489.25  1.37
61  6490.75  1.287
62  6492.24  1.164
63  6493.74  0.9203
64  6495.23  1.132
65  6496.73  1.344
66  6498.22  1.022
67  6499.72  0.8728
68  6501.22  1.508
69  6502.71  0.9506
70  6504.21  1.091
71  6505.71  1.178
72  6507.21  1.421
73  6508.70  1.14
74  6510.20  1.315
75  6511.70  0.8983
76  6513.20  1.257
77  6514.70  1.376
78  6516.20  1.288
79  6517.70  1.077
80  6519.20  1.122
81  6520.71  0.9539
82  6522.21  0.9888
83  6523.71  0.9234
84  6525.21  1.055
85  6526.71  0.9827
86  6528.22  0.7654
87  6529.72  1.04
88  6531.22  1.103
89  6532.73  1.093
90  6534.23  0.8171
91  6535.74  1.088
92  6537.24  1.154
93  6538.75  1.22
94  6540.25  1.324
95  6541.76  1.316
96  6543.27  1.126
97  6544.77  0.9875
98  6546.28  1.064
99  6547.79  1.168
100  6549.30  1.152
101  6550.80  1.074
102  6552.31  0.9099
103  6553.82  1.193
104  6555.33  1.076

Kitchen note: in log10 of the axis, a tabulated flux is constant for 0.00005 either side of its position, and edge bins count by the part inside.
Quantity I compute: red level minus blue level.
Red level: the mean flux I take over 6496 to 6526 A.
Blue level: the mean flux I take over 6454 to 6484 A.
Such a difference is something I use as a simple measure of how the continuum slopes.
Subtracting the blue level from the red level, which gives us 0.07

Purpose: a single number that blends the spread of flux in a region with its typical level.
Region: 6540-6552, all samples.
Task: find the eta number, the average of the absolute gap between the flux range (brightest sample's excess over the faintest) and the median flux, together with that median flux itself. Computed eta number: 0.971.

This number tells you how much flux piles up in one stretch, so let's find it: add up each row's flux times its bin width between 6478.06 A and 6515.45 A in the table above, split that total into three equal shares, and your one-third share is 15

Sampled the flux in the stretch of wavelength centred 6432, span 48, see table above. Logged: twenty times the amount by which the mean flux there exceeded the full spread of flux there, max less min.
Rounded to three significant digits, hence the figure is 10.3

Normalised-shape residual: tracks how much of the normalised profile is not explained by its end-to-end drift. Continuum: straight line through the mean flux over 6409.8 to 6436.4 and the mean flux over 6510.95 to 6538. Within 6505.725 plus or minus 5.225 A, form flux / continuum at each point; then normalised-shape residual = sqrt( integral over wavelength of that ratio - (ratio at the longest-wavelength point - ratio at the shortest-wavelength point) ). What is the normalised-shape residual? 3.5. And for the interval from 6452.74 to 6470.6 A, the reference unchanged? 4.1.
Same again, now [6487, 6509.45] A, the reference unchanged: 5.0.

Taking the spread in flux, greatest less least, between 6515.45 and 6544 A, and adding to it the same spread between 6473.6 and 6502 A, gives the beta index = 1.19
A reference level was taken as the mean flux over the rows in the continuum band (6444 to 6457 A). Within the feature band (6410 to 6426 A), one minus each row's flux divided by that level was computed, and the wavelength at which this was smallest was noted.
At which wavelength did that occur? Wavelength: 6423.84 A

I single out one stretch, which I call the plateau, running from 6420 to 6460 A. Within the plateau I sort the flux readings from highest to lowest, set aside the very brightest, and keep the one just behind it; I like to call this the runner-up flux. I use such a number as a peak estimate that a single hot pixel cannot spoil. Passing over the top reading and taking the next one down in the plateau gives 1.409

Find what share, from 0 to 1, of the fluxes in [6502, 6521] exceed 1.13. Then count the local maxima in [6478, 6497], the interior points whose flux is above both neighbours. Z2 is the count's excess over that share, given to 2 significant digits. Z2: 1.5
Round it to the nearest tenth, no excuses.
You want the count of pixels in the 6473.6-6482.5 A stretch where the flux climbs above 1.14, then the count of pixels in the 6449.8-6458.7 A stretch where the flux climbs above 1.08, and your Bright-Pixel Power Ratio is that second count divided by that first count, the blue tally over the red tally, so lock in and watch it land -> 1.0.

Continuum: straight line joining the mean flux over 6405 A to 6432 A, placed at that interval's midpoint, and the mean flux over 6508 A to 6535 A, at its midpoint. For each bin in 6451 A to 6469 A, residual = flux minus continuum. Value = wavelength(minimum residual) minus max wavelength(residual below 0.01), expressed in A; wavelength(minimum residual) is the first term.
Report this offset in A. -16.4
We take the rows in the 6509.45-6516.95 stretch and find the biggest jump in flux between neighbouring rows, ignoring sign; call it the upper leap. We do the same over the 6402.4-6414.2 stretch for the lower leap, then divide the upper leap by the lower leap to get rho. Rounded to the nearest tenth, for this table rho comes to 1.6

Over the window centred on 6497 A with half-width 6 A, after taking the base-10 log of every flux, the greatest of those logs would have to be 0.178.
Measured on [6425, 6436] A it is 0.155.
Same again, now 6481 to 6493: 0.137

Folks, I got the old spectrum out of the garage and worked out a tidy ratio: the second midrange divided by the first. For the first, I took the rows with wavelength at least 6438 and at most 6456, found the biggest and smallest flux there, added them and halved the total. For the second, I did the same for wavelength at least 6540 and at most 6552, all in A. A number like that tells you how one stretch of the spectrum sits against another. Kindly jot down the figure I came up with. 1.04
